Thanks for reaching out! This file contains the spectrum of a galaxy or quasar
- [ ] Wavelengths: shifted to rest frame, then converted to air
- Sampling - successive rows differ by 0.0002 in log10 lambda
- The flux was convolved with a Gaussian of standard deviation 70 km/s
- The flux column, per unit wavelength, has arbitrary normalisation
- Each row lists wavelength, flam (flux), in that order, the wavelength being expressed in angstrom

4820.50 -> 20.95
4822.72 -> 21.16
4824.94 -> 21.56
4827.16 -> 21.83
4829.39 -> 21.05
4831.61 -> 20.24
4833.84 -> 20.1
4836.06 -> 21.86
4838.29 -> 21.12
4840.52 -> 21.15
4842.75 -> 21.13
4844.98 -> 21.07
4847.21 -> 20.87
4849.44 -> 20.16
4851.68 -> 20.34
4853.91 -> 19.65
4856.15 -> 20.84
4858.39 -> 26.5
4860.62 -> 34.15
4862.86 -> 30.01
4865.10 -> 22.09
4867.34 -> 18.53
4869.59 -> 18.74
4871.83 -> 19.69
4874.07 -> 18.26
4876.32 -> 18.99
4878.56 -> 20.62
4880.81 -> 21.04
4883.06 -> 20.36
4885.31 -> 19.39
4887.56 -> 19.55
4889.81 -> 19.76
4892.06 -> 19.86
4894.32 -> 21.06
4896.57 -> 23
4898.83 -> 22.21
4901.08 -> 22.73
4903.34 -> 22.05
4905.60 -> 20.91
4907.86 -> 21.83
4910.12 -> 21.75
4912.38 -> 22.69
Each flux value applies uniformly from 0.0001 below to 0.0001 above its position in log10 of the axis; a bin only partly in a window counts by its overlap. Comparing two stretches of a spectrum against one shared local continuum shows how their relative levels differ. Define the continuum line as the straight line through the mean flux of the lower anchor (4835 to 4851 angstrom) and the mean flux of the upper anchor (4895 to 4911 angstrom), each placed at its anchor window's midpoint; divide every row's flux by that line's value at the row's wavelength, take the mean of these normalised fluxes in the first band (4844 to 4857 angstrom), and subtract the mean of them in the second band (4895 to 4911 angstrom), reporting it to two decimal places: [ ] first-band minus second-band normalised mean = -0.03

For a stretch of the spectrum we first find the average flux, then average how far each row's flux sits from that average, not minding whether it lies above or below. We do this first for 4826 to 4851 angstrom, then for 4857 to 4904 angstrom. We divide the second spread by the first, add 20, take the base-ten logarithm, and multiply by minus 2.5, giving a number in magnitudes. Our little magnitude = -3.53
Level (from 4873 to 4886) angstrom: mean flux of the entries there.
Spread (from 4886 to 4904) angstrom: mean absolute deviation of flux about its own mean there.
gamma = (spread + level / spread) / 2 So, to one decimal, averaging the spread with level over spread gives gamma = 8.7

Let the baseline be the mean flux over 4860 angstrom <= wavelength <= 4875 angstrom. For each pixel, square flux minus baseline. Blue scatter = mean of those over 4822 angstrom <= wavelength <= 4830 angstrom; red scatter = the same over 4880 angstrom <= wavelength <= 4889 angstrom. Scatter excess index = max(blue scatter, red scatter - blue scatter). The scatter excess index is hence 6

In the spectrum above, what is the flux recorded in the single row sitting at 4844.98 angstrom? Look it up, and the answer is 21.07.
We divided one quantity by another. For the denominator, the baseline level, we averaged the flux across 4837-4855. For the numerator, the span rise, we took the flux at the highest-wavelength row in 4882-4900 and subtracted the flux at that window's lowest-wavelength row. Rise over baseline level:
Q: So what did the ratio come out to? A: 0.09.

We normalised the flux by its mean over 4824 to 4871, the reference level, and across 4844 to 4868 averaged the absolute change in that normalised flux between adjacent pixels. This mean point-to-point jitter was 0.14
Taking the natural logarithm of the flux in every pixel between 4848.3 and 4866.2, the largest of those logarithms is 3.5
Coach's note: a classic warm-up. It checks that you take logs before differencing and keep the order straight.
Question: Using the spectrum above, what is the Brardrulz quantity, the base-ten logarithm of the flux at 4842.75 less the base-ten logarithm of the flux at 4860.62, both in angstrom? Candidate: -0.208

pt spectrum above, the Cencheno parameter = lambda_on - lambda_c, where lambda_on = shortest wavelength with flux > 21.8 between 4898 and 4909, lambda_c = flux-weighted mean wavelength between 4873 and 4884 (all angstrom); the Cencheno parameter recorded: 20.1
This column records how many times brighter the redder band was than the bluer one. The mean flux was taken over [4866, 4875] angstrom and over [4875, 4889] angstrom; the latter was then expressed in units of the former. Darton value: 1.06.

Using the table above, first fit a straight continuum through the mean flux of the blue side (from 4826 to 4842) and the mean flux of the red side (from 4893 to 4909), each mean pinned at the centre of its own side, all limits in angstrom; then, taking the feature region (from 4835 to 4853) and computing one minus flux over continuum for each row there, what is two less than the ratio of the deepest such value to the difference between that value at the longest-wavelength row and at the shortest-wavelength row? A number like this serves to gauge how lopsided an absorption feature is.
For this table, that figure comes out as -1.4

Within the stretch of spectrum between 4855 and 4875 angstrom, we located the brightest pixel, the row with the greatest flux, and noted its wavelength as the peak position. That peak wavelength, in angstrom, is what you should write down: 4860.62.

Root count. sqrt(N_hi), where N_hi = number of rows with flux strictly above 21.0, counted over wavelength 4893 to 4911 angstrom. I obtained 2.6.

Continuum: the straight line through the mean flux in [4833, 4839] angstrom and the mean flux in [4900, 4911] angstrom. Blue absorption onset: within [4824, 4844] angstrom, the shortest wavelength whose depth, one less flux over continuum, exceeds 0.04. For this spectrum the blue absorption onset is 4833.84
